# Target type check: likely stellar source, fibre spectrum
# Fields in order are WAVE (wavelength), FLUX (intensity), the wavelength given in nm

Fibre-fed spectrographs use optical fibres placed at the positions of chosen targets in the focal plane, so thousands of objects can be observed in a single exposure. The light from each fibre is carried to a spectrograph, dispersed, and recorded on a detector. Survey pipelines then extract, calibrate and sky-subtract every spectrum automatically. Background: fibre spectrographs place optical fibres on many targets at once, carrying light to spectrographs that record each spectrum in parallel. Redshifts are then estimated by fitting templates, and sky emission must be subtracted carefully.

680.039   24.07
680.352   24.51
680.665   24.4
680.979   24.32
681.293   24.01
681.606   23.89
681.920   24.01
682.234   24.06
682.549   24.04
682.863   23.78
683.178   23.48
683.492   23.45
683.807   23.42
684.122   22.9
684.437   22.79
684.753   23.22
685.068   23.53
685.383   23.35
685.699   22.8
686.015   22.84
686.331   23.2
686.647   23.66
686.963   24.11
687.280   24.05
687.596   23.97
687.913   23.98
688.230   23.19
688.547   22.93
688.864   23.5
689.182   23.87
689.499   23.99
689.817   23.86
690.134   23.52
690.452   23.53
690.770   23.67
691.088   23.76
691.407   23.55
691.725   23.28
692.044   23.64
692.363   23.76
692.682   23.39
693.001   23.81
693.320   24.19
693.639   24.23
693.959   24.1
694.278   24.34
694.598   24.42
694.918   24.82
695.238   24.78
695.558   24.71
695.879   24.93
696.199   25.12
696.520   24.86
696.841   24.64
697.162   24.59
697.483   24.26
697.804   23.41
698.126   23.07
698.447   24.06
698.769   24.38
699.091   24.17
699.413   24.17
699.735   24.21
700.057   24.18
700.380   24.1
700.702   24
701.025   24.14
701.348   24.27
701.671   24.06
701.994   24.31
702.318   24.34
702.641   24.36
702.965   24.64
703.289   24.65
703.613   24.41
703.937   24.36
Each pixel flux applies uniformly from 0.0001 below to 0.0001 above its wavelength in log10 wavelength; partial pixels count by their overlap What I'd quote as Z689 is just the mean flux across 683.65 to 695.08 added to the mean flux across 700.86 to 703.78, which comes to 48.0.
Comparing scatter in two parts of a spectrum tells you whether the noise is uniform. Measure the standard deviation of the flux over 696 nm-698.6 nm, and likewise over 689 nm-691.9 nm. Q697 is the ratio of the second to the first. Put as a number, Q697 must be 0.3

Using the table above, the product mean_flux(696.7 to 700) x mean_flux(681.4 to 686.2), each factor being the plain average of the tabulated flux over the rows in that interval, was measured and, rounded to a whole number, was 565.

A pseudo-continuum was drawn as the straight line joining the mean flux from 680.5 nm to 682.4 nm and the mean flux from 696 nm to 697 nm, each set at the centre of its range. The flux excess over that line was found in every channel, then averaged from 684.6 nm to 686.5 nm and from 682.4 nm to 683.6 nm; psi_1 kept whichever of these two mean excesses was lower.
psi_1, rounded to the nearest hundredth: -1.16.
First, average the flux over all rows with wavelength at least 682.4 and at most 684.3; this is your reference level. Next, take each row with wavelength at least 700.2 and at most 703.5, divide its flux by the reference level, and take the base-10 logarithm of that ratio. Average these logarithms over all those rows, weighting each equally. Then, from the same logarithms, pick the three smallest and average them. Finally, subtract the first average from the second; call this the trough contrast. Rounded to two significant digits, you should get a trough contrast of -0.0042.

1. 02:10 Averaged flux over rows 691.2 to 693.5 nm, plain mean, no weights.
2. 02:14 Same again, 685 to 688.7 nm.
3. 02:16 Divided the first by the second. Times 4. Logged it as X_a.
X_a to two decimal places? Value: 4.03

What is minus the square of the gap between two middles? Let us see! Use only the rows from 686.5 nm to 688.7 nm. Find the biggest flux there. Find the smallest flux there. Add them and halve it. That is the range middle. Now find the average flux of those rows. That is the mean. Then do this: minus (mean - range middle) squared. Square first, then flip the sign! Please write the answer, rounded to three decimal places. -0.032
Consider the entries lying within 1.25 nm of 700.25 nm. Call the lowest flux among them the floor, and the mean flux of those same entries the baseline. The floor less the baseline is -0.16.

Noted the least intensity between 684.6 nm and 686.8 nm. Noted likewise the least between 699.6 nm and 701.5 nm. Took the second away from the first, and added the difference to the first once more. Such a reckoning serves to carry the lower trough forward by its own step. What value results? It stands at 21.6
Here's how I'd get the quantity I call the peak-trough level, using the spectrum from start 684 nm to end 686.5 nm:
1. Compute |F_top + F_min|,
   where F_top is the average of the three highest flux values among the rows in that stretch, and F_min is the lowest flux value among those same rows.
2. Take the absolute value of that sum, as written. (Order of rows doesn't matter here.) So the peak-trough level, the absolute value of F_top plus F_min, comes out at 46.2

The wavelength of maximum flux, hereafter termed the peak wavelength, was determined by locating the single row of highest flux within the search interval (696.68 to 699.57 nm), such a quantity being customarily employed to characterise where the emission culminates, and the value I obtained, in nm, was 696.841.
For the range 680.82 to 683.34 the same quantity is 680.979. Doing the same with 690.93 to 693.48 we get 693.320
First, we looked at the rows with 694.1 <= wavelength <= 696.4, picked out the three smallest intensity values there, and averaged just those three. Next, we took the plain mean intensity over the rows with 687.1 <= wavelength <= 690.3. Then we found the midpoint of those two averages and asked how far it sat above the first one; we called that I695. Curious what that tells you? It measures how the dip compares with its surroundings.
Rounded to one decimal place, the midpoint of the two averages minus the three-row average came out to -0.4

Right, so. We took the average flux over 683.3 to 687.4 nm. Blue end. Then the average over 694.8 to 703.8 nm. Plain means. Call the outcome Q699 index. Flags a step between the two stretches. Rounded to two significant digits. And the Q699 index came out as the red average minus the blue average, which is 1.0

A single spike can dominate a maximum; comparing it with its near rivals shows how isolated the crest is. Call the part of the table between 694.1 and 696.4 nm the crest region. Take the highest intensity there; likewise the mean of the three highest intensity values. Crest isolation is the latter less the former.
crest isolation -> -0.163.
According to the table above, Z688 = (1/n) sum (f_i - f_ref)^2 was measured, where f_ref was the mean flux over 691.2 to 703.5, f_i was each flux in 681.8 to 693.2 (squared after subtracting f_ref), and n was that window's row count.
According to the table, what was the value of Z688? 0.6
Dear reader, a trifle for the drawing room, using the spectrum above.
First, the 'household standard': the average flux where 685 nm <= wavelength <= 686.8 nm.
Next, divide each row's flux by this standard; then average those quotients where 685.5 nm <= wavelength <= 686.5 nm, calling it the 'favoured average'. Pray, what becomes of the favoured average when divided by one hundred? 0.0099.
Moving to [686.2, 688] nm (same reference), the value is 0.0103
